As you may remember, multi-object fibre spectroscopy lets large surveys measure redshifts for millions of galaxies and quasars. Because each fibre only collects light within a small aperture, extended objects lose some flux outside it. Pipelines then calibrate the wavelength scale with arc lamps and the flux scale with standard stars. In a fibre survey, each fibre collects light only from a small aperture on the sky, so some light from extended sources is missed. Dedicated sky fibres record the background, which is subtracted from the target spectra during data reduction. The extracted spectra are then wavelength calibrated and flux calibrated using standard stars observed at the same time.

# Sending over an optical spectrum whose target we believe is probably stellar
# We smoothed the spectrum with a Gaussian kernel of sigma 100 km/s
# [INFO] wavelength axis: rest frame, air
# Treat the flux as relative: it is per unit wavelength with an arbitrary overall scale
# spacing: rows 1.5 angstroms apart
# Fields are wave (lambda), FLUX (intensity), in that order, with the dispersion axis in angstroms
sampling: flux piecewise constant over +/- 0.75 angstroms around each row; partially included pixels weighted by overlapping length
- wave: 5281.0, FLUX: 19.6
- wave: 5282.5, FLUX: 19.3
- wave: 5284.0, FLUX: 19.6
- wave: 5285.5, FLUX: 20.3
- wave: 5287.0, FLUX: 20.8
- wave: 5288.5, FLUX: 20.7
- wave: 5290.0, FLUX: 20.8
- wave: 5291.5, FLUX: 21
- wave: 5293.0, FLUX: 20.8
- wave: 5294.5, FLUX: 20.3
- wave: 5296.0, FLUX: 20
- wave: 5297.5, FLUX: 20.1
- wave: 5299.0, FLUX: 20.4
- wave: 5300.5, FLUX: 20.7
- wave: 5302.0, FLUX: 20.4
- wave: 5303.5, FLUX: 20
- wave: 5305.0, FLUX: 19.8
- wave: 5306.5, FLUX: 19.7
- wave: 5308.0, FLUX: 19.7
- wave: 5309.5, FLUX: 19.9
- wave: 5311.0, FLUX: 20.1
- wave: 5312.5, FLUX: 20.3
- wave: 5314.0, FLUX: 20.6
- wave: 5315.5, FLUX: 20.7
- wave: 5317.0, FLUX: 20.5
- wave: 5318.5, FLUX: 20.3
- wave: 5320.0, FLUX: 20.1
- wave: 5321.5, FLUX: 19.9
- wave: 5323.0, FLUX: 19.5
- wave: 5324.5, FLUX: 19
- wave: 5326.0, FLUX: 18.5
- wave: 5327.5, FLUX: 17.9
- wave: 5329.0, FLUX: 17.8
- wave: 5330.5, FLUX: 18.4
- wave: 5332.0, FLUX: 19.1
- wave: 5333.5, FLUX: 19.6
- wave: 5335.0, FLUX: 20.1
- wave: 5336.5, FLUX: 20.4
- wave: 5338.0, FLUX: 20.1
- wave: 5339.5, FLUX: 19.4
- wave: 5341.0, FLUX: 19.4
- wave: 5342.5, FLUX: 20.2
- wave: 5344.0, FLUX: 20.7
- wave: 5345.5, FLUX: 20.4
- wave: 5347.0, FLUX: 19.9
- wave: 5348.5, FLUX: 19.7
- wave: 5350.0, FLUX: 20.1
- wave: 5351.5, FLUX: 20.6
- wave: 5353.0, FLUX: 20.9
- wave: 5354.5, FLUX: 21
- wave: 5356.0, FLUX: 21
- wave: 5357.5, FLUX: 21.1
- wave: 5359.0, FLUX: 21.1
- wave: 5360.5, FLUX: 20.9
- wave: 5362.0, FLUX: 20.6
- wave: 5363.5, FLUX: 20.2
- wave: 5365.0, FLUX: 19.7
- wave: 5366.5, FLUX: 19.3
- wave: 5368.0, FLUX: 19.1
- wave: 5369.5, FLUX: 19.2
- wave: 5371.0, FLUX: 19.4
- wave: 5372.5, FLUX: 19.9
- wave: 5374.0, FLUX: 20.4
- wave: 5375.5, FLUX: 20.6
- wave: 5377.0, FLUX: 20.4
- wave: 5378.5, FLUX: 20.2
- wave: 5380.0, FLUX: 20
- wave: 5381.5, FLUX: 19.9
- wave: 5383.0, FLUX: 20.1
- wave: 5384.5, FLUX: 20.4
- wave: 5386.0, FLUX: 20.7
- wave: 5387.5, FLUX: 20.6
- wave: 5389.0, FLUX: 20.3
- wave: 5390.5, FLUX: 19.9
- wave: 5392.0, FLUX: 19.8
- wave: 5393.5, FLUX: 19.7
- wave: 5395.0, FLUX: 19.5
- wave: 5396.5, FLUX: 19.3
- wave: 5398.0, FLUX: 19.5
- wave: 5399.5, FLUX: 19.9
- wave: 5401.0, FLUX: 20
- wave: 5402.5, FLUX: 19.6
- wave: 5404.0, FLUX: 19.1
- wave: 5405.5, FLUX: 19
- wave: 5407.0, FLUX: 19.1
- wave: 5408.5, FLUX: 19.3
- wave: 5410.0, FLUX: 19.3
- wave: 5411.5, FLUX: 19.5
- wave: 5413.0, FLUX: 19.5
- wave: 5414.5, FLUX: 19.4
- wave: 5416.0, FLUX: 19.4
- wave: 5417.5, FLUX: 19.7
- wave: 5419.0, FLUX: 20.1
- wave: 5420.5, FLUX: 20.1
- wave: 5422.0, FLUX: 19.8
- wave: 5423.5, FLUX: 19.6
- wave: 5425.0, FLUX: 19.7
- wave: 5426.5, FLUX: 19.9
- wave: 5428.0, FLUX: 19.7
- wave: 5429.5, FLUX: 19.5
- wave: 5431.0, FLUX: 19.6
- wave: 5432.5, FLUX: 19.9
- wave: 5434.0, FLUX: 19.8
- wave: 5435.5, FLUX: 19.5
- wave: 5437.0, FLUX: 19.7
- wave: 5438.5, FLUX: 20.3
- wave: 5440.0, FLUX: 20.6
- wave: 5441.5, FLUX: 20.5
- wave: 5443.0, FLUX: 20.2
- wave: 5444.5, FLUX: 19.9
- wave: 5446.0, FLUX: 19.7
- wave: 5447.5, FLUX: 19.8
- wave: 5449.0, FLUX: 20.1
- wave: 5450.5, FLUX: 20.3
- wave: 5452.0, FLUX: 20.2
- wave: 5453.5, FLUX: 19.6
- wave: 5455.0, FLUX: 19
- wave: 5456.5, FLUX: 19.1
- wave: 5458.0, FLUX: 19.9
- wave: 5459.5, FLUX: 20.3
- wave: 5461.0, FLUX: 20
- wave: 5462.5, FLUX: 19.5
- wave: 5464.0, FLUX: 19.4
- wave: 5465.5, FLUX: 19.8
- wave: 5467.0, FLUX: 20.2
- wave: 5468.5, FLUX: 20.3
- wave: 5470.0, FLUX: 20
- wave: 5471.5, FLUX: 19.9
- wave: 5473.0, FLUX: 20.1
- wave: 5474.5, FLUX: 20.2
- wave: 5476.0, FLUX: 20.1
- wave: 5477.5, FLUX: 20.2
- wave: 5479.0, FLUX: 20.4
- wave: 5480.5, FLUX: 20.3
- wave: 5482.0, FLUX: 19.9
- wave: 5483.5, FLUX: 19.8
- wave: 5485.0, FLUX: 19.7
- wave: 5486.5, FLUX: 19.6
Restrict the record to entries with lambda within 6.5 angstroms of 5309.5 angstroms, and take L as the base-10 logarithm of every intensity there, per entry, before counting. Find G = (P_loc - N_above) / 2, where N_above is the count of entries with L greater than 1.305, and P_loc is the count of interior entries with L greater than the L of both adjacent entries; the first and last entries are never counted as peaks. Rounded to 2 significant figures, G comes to -1.5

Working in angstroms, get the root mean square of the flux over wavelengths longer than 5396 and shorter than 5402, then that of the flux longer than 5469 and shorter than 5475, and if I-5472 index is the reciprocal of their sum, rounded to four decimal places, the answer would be 0.0252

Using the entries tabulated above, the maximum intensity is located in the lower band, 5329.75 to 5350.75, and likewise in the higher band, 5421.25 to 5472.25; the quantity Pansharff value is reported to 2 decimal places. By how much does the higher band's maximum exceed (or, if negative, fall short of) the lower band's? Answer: -0.10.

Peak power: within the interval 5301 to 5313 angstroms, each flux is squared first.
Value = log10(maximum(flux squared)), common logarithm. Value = 2.619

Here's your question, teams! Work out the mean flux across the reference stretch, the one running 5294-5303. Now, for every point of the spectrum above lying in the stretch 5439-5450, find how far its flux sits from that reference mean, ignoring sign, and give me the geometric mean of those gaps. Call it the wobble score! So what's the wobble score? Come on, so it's 0.29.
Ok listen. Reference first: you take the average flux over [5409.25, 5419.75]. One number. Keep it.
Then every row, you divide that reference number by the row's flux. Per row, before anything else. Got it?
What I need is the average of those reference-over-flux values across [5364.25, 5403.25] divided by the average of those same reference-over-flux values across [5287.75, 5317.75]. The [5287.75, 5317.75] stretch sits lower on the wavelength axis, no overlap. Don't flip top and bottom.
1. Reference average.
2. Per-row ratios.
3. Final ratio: 1.022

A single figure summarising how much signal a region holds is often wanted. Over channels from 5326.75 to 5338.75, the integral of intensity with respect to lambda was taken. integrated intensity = 230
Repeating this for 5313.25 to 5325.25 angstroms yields 241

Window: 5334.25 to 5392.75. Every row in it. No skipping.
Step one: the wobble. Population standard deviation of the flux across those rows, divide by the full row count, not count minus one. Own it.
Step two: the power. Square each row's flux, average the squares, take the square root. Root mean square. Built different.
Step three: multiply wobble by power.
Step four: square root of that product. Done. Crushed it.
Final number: 3.3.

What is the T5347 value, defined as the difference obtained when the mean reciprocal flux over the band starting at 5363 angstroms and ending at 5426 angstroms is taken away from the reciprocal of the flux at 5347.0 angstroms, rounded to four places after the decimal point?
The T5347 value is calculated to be -0.0004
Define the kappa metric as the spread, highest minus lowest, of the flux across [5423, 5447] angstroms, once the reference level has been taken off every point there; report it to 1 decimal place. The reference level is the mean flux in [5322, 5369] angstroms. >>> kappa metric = 1.1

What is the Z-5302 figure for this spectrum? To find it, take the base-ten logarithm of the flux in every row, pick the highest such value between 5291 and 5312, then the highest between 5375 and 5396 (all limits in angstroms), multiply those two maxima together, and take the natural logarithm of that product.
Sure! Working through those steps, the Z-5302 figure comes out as 0.554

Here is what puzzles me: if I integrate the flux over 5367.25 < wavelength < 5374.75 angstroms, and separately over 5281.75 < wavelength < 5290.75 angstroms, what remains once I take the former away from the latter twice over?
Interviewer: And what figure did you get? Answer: -112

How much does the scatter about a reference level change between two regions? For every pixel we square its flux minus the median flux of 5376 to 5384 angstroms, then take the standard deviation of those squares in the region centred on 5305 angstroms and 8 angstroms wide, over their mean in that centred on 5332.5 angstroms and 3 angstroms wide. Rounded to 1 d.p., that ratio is 0.1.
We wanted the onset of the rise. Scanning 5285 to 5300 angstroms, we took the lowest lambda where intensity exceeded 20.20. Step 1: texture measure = 5285.5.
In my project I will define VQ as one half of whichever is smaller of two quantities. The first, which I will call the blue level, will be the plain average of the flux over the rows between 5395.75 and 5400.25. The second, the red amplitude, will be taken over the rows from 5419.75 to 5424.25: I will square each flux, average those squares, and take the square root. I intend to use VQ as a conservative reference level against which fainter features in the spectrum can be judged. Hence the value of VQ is 9.8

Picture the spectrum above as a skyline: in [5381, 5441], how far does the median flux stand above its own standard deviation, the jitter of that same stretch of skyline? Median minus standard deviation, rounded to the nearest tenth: 19.3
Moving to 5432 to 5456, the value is 19.5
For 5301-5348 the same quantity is 19.1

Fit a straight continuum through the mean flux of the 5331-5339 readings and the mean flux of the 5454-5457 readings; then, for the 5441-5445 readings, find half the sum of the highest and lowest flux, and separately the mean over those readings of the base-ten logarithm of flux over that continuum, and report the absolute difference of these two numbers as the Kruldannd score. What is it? 20.2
